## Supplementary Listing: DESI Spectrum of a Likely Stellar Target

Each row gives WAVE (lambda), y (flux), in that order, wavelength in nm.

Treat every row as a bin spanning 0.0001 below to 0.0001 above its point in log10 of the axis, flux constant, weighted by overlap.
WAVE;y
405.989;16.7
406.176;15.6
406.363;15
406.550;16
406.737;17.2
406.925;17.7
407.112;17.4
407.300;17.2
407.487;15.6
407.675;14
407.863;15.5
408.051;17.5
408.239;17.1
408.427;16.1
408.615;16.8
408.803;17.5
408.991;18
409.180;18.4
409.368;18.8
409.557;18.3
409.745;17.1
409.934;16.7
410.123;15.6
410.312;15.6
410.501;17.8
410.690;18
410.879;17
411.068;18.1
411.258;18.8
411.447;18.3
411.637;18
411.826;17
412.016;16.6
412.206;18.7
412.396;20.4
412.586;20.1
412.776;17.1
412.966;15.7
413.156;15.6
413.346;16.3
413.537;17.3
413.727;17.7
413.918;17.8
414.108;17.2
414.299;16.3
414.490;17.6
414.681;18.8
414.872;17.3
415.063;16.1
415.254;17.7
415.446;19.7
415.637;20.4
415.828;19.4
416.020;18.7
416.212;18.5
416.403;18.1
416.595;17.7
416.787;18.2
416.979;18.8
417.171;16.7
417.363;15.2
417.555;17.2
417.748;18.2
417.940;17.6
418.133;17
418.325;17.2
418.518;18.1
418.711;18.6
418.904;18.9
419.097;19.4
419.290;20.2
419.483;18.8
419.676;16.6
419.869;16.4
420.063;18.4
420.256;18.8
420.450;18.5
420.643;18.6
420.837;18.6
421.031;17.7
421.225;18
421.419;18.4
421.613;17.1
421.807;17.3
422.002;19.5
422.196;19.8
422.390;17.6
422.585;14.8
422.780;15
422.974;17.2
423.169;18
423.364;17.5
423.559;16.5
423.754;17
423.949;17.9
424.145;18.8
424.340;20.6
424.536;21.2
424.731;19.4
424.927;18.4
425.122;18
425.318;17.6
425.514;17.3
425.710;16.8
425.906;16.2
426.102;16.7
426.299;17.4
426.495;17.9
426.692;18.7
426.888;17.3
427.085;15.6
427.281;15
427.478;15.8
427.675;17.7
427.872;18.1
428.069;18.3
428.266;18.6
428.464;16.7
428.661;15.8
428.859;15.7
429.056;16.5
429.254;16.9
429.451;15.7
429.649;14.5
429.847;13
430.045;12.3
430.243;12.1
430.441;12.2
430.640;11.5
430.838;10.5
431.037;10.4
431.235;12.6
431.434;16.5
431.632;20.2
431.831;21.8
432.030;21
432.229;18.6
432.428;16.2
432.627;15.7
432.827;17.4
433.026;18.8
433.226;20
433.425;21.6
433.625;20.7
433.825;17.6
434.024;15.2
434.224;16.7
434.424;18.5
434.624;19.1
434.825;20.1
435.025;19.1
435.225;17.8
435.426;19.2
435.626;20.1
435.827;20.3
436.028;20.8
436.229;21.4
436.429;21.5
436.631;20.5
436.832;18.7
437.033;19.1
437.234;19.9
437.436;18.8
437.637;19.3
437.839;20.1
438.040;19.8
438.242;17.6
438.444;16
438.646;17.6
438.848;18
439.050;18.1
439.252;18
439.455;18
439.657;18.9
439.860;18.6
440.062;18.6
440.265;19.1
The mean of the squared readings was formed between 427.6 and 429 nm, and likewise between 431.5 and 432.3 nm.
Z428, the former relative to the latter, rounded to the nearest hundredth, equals 0.72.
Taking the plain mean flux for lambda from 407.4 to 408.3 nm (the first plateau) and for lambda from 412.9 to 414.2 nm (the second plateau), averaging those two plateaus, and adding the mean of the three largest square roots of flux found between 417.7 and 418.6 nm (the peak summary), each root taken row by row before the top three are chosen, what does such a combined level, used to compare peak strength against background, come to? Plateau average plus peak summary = 20.6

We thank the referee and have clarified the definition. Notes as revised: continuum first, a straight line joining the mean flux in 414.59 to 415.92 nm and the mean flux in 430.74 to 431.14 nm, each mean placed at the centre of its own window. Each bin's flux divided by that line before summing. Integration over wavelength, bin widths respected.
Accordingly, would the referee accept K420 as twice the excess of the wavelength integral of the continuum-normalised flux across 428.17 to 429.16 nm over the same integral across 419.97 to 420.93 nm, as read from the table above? 0.6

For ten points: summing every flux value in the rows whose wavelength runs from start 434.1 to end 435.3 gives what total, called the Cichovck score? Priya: 111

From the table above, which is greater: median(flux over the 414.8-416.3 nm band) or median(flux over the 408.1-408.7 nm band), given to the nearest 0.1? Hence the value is 18.6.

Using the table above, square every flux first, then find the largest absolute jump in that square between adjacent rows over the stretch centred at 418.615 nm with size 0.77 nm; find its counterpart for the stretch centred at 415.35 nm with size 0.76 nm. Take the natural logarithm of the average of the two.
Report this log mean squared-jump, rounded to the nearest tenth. 4.0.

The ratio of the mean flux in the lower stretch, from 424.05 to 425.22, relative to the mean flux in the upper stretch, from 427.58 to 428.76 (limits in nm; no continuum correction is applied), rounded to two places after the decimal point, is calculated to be 1.11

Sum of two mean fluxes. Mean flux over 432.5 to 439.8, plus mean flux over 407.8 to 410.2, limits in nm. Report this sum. 36.1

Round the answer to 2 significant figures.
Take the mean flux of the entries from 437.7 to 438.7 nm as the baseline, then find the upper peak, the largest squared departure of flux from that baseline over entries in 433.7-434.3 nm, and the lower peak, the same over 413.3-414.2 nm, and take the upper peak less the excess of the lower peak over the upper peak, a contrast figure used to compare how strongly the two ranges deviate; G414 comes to 15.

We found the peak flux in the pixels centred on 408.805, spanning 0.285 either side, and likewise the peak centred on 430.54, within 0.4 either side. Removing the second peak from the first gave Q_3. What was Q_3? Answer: 5.80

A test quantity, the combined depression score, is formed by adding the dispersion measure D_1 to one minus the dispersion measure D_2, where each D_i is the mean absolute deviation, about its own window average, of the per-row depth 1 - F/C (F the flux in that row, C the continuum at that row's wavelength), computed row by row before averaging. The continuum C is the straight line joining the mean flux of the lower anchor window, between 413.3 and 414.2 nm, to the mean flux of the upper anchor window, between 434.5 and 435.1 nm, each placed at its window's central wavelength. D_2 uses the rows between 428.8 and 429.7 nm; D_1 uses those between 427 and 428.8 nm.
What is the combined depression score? 1.03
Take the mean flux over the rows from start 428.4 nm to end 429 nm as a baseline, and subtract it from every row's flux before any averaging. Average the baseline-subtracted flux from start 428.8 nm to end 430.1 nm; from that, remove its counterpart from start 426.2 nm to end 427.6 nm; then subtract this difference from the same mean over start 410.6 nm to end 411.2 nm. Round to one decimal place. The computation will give 3.5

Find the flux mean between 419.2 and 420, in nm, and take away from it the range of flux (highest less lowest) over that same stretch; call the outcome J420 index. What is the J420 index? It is 14.2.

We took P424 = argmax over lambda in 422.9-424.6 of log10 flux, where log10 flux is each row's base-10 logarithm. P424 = 424.536 nm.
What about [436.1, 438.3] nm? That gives 436.429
